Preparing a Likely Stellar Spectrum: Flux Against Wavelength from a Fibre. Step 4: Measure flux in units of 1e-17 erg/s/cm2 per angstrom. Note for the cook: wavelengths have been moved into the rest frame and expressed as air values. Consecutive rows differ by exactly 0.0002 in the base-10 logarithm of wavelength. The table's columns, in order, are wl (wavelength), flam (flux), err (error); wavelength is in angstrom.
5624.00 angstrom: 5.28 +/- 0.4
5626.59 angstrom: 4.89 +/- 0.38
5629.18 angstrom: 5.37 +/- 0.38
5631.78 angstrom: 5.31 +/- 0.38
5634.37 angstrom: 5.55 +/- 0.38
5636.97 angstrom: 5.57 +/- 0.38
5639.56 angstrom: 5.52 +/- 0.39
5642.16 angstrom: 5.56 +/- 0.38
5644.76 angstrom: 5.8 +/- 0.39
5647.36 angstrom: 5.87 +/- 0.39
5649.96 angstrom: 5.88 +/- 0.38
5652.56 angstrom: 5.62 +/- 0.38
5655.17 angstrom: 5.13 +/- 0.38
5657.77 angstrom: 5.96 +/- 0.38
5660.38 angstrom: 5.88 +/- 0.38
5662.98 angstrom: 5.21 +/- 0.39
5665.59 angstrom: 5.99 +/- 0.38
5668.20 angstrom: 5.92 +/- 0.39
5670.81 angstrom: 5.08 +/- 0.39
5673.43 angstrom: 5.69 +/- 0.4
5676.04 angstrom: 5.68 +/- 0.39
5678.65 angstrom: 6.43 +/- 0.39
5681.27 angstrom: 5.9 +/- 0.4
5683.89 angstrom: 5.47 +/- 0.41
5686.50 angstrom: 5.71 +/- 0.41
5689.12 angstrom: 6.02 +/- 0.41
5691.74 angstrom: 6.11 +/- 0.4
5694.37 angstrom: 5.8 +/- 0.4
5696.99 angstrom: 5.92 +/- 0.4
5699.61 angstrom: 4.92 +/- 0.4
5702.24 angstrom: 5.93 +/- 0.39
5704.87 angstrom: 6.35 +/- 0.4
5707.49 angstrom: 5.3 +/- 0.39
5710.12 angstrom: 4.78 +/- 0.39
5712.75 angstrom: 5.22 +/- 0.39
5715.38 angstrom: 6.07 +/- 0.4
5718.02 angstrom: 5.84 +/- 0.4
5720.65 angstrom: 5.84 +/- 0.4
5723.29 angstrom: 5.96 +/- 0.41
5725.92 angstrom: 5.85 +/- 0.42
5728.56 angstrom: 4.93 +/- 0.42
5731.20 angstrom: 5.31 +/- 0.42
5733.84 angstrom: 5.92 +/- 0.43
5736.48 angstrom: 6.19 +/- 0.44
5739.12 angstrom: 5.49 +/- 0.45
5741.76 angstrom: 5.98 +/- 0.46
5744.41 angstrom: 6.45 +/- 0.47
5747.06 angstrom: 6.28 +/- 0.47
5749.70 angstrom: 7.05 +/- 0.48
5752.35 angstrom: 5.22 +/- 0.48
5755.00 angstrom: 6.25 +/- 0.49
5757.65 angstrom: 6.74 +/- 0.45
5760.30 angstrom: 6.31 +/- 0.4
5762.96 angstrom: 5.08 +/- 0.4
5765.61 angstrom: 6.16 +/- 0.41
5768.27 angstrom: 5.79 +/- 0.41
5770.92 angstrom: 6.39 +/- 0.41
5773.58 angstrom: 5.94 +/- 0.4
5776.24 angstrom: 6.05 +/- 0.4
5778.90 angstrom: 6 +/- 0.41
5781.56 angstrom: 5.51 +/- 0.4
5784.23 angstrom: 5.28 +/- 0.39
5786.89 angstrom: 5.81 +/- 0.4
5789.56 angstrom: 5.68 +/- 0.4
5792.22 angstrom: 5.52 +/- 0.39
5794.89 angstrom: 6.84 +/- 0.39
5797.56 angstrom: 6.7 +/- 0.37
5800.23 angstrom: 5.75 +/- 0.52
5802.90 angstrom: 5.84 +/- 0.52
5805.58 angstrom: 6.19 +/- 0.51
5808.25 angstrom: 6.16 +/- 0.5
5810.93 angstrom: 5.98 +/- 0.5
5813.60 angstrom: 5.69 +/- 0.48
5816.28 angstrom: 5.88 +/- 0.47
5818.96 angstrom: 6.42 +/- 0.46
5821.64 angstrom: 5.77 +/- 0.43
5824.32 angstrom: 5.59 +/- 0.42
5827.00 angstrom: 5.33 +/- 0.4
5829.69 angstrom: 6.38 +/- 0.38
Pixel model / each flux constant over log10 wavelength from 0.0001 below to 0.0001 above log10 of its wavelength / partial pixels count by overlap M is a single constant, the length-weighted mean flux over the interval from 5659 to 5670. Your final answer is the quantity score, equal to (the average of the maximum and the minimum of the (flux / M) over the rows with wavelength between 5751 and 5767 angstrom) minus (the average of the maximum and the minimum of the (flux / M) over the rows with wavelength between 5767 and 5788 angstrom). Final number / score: 0.013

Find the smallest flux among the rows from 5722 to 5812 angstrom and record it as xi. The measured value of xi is 4.93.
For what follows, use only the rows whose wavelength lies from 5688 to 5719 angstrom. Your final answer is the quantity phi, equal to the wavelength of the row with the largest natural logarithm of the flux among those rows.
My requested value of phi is 5704.87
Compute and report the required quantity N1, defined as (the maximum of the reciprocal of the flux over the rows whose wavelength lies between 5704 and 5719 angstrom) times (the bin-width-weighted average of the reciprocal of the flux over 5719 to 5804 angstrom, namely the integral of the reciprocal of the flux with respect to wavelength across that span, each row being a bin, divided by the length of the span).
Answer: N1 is 0.0355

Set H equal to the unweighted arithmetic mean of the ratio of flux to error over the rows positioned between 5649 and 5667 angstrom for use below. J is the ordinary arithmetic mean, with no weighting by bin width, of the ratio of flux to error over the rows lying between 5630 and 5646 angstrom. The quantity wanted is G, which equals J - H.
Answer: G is -0.4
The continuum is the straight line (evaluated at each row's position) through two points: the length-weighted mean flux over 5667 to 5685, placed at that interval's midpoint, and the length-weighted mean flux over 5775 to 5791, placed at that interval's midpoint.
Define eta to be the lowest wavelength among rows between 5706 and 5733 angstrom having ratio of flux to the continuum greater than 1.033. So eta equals 5715.38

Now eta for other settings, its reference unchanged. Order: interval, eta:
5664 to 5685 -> 5665.59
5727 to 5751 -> 5733.84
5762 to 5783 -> 5765.61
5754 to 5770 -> 5755.00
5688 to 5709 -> 5689.12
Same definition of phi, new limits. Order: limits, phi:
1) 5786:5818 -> 5794.89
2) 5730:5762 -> 5749.70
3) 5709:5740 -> 5736.48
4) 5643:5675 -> 5665.59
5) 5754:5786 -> 5757.65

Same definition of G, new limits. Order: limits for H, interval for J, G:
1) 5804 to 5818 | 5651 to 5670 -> 2.7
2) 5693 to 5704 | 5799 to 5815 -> -2.4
